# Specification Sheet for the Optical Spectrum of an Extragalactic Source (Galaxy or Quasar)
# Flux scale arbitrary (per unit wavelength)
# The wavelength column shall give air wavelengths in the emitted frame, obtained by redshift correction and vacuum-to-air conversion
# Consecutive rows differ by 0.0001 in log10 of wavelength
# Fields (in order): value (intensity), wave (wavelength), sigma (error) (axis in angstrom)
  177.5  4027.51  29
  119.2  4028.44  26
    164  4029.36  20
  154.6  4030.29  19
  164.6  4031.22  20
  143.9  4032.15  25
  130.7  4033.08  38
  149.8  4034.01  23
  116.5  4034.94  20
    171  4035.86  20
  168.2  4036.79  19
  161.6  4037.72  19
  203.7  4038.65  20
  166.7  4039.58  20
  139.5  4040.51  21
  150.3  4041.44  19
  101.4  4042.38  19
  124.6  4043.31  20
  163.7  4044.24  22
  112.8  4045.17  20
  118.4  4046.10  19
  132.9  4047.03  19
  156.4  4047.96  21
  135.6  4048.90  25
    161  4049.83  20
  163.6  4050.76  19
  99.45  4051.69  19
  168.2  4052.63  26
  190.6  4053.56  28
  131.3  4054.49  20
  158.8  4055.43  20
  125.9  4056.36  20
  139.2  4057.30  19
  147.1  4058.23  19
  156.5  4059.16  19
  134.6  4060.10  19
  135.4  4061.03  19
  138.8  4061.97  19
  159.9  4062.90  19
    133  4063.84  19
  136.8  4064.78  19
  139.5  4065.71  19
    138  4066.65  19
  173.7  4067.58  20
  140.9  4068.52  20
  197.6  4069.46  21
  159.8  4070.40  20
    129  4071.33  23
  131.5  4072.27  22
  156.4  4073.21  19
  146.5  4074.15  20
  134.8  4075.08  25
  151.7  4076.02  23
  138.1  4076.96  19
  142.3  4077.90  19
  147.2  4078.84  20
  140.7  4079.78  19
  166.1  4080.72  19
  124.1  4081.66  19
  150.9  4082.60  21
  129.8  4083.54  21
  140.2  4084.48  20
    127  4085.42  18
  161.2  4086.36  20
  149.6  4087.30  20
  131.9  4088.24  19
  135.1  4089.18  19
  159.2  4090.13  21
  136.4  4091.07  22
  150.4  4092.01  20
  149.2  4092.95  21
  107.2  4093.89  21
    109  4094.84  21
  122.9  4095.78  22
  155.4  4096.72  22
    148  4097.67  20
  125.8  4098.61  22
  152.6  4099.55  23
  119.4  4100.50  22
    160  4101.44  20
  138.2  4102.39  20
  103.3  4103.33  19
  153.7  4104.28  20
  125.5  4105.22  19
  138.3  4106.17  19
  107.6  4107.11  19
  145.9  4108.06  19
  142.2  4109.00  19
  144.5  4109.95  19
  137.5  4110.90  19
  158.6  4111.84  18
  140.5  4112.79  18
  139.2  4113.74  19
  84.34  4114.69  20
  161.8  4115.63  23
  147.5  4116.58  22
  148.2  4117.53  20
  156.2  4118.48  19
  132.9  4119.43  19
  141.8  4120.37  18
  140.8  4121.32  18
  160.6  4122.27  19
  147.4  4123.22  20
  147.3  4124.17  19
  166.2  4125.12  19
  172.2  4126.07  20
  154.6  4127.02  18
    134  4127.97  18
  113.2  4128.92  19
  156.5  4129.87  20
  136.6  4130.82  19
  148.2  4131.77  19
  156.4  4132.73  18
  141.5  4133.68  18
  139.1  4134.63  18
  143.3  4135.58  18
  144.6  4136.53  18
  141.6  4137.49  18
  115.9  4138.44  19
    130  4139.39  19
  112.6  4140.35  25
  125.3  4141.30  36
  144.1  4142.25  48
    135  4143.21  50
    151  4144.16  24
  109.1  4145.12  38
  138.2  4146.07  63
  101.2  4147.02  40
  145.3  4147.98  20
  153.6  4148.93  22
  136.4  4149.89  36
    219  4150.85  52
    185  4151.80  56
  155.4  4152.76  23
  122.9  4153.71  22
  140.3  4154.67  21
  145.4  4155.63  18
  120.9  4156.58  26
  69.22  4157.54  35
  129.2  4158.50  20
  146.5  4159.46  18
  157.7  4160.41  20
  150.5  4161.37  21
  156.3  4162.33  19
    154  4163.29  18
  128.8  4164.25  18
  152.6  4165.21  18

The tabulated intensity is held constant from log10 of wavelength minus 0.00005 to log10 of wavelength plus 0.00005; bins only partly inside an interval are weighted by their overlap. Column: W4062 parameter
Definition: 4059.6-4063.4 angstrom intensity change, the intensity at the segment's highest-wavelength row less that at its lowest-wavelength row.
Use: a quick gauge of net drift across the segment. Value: 25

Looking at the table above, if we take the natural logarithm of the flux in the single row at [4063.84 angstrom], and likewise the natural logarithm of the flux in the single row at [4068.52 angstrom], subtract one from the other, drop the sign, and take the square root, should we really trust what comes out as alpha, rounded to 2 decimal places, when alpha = 0.24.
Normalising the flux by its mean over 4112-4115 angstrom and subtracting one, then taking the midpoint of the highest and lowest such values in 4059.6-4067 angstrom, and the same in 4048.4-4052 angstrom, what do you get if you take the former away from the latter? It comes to -0.12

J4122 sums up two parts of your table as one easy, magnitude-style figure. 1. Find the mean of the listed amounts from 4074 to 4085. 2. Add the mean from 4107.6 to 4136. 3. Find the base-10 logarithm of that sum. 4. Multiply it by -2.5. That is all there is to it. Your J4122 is -6.15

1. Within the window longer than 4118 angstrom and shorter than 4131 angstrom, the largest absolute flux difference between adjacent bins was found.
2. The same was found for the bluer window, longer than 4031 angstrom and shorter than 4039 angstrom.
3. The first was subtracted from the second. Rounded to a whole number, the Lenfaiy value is 11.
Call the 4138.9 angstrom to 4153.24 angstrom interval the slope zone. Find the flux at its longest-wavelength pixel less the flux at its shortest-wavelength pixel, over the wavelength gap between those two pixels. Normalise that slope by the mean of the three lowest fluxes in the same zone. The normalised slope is 0.018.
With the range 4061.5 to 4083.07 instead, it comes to 0.005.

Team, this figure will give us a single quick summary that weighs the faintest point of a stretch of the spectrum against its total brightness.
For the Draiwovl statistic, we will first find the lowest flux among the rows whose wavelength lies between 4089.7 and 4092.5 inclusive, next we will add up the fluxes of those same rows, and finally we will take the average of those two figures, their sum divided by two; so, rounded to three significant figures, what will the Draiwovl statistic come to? 291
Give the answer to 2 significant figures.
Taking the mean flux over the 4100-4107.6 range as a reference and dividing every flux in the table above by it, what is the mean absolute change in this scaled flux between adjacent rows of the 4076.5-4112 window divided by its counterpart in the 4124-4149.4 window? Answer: 1.1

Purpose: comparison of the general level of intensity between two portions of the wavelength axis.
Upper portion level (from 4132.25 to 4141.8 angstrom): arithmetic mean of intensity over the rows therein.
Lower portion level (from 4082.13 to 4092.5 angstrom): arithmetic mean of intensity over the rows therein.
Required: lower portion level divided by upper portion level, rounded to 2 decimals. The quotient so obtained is 1.06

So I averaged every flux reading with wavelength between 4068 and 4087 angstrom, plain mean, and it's 146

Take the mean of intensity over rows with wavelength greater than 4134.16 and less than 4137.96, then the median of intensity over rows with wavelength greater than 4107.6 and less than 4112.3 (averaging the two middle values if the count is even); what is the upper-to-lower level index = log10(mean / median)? -0.01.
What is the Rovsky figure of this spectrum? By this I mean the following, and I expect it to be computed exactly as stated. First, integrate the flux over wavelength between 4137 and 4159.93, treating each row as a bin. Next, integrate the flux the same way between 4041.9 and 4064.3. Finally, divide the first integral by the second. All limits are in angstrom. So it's 0.99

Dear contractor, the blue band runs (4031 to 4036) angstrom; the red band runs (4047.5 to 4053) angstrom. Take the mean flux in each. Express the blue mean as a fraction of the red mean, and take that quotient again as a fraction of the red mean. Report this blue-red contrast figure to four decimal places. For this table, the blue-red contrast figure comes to 0.0067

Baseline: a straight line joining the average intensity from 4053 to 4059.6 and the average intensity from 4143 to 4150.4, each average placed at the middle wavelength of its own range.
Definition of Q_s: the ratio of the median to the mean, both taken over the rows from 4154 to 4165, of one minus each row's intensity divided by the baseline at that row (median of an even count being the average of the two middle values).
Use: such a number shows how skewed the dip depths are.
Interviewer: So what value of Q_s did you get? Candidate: 2.7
